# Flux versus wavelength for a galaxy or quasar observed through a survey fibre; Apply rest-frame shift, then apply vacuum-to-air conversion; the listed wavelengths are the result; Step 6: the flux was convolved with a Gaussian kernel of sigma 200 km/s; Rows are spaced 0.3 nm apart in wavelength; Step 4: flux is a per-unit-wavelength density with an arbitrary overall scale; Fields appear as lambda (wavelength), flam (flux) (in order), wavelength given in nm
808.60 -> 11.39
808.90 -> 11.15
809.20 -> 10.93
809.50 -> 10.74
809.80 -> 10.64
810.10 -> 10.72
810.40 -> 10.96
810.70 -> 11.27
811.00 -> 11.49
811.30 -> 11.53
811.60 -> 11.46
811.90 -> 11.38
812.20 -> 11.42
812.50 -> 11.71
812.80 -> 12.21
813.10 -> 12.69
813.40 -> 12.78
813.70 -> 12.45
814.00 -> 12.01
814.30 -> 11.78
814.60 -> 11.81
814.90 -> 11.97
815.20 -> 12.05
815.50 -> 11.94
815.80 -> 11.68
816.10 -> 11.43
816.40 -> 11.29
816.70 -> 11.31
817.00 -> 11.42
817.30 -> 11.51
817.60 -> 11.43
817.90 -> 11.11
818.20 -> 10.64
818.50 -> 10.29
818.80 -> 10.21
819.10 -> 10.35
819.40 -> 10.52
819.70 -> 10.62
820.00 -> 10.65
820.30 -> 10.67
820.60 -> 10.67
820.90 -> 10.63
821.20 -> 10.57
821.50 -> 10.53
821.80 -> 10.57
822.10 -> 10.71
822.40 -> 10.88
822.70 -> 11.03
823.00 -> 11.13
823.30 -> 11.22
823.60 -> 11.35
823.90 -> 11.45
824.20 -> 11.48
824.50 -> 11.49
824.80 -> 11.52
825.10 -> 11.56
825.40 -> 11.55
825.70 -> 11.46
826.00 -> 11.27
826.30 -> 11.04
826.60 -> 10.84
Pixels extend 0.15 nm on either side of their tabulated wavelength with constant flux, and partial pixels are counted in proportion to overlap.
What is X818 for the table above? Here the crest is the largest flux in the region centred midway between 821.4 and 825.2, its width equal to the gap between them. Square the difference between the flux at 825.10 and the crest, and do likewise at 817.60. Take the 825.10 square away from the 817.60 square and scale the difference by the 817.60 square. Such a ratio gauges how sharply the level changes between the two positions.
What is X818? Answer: 1.00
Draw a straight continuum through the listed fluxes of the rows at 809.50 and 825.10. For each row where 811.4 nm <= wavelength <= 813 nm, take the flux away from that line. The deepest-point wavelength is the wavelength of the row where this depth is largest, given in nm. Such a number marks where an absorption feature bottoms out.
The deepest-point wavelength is 811.90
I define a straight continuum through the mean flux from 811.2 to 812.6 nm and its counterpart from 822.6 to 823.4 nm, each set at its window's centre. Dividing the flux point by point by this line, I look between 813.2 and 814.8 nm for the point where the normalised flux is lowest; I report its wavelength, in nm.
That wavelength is 814.30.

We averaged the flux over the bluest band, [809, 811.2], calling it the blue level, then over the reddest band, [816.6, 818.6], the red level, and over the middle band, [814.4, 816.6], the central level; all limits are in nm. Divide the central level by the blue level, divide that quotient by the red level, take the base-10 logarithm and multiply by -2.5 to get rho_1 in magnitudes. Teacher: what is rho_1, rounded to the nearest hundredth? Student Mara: 2.54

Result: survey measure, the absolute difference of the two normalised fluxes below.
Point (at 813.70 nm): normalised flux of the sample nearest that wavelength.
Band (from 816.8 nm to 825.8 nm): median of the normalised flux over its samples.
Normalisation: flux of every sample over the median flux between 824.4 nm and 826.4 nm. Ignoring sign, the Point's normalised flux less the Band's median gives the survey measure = 0.13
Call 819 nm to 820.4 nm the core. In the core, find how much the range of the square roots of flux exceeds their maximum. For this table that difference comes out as -3.22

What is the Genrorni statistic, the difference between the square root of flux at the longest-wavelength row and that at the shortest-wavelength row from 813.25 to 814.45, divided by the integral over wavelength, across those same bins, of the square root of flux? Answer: -0.034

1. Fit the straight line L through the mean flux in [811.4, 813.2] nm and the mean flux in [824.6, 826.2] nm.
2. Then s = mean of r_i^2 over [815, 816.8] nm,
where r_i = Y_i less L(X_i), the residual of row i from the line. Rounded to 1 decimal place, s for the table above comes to 0.1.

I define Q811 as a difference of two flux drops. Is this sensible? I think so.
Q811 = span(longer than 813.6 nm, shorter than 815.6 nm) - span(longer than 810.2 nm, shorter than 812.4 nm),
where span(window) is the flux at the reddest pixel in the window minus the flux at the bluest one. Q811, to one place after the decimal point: -1.0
